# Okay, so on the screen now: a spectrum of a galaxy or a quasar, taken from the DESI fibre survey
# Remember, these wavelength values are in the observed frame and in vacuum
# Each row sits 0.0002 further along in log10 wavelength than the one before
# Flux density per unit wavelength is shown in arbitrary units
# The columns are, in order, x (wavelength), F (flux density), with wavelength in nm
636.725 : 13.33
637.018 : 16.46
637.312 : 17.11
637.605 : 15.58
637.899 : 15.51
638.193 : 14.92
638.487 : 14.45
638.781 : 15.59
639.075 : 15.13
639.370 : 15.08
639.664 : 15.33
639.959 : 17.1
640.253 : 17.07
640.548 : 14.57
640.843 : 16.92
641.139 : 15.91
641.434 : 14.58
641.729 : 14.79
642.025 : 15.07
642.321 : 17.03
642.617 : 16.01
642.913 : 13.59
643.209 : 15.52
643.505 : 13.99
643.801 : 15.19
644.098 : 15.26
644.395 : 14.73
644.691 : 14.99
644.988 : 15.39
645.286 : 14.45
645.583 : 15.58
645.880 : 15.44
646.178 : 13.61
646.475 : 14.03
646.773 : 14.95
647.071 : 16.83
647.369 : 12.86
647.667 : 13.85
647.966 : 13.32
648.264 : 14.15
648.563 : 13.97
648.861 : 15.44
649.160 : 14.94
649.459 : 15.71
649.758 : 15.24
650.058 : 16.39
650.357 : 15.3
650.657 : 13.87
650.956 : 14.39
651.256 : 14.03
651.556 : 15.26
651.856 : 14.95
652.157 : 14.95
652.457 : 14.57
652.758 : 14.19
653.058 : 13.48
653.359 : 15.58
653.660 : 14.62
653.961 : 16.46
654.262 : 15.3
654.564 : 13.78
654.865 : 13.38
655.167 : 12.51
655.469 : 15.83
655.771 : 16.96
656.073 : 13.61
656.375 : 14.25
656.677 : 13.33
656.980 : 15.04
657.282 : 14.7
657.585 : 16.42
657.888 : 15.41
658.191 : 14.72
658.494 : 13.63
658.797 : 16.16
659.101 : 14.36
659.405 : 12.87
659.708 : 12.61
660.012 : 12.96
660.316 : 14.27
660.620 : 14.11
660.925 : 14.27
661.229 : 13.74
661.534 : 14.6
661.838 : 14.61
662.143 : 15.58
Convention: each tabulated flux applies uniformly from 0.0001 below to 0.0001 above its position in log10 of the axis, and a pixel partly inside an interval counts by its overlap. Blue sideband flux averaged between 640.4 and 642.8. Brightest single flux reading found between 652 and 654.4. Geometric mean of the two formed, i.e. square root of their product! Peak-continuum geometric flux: 16.0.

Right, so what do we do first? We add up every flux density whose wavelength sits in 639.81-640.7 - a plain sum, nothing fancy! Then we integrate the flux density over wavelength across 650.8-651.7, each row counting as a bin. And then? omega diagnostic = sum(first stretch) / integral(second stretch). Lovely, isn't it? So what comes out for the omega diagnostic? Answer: 3.72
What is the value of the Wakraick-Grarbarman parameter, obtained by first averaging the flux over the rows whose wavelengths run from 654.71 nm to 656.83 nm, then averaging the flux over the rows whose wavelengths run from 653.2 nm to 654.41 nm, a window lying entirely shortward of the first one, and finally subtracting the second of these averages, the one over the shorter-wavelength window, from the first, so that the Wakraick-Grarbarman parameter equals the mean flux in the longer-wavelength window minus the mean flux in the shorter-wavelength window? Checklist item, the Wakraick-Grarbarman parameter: -1.2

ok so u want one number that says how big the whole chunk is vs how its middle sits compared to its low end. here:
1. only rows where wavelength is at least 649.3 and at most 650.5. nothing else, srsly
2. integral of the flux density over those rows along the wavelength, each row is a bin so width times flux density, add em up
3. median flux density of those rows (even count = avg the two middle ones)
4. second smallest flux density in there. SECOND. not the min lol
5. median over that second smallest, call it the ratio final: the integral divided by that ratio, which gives 18.5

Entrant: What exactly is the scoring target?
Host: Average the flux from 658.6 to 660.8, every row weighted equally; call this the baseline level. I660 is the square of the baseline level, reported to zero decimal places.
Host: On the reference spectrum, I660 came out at 193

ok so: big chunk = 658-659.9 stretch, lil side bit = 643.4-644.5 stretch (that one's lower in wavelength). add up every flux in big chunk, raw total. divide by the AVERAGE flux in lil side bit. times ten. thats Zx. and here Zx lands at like 57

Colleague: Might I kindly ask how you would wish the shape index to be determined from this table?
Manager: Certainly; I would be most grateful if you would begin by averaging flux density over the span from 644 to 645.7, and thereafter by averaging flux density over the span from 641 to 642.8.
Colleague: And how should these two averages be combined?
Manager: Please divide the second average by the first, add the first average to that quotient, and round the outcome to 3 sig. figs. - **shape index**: 16.1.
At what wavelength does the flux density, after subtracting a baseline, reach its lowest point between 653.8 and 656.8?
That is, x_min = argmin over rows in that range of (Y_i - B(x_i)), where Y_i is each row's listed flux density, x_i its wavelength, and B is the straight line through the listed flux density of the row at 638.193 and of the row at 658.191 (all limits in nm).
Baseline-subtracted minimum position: 655.167 nm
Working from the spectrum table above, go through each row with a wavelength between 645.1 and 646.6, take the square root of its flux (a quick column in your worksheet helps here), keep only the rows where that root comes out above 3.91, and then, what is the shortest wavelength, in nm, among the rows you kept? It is 645.583 nm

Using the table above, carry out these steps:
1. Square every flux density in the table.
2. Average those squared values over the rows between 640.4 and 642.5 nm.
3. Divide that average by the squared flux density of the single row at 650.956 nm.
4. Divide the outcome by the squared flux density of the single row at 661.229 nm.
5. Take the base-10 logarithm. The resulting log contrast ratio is -2.21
